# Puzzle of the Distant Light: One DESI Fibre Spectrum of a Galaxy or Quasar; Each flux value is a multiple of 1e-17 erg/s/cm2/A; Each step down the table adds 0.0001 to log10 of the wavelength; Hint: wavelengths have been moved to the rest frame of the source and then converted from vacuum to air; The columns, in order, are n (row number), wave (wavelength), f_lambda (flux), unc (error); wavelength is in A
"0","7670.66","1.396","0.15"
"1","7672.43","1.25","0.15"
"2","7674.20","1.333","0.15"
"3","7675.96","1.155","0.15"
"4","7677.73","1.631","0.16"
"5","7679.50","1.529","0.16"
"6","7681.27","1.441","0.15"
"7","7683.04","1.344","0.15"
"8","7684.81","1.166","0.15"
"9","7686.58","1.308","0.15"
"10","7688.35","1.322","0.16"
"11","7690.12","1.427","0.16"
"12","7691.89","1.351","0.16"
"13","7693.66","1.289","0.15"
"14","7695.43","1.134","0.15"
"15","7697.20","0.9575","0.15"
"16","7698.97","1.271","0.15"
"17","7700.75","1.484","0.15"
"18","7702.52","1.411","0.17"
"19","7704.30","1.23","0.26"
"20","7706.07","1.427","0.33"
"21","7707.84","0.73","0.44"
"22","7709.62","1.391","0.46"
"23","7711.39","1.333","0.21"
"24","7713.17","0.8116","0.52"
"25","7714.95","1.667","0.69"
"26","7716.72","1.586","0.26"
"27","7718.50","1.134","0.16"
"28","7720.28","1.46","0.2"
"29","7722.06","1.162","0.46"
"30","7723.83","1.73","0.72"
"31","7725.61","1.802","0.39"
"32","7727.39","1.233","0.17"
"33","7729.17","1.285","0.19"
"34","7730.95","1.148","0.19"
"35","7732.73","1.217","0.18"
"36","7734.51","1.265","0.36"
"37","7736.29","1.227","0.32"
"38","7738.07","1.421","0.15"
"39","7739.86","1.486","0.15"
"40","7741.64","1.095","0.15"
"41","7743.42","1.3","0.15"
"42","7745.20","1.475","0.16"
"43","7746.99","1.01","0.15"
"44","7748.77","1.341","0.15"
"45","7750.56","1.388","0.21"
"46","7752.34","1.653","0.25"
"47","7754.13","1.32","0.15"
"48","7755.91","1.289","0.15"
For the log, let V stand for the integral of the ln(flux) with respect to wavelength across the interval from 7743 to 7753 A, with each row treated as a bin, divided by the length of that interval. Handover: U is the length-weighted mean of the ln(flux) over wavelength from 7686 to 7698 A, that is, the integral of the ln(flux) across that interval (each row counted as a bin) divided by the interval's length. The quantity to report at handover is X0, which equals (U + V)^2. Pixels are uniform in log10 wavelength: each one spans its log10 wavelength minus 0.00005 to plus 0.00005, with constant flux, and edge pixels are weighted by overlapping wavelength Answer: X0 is 0.27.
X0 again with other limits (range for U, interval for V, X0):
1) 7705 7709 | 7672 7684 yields 0.14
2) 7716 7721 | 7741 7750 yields 0.28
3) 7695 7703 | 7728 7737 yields 0.17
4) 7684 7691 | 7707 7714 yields 0.09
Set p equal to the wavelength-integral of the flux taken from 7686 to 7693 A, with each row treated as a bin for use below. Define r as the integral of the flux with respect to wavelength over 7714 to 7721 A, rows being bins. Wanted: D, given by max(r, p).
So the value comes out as 10.2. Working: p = 9.5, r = 10.2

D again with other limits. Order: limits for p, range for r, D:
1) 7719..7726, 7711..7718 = 10.5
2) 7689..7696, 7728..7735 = 9.2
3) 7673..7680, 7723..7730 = 10.6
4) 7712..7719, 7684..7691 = 9.2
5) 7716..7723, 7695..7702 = 9.3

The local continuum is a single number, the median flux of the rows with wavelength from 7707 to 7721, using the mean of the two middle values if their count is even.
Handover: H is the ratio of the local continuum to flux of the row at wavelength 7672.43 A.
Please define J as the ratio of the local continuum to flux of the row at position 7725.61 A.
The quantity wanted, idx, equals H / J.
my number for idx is 1.4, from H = 1.09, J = 0.76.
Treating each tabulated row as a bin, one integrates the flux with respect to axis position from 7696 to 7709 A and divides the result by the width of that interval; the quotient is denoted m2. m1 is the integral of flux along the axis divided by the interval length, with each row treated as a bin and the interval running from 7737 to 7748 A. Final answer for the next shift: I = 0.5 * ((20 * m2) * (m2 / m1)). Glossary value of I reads 11.4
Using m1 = 1.30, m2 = 1.22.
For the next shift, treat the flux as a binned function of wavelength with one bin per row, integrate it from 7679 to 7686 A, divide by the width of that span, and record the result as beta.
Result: 1.36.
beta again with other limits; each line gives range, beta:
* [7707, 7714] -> 1.07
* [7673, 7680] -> 1.40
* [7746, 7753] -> 1.34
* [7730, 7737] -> 1.21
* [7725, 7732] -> 1.35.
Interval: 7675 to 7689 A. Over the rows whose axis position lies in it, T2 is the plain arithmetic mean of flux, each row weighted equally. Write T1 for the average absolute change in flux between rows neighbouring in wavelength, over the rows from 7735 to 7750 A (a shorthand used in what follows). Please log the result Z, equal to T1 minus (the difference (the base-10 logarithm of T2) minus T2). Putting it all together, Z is 1.49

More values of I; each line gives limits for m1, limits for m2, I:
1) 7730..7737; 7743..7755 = 15.2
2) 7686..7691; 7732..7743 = 12.2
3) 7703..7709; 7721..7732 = 16.7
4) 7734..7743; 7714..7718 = 18.9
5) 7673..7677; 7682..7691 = 13.7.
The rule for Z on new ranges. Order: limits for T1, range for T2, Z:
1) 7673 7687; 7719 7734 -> 1.42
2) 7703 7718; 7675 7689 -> 1.67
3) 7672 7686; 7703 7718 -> 1.34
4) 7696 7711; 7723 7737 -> 1.56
